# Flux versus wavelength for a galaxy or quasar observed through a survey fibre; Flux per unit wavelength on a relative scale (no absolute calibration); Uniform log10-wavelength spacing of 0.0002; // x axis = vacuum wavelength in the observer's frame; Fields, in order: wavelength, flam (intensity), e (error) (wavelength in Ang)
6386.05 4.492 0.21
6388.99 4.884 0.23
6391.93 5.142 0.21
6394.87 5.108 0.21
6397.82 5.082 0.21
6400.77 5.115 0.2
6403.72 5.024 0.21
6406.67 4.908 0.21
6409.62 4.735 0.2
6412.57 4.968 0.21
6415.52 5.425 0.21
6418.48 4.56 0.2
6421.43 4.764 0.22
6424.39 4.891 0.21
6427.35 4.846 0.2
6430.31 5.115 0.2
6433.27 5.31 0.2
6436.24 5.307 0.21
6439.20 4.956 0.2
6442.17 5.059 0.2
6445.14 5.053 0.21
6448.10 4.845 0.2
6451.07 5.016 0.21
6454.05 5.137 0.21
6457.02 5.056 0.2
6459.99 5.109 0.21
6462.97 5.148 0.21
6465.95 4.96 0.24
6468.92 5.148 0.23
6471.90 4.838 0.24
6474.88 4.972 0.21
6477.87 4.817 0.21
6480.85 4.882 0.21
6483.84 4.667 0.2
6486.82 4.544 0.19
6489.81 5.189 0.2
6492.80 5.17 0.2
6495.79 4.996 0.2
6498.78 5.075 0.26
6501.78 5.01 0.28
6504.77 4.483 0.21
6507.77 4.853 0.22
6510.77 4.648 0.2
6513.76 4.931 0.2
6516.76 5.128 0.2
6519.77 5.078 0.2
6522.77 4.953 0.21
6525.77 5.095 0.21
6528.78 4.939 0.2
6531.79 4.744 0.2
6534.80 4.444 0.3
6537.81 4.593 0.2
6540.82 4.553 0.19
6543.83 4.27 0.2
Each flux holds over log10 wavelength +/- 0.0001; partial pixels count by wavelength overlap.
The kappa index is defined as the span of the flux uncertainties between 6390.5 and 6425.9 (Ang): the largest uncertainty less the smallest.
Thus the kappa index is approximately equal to 0.02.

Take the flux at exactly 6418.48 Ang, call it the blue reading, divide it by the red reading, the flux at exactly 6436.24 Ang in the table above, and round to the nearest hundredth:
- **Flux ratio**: 0.86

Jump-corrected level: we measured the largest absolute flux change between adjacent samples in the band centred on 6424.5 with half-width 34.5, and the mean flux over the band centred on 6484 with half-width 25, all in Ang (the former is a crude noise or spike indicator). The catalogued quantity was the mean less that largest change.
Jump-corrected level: 4.07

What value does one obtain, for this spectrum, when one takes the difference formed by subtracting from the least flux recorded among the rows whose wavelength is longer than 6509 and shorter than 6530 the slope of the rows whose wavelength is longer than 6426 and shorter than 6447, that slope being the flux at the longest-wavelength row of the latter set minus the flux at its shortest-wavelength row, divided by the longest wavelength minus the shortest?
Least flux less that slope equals 4.64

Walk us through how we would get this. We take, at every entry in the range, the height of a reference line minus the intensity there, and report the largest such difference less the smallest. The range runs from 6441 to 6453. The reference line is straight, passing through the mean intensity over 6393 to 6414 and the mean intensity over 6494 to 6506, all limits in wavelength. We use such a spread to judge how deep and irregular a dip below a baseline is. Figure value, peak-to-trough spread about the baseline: 0.21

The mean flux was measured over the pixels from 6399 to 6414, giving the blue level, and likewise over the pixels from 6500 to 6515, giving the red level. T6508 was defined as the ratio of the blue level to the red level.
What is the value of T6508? 1.03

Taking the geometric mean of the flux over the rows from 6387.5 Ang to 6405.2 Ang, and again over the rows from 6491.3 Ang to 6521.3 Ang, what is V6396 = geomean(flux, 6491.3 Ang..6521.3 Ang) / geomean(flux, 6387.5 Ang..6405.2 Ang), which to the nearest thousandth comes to 0.975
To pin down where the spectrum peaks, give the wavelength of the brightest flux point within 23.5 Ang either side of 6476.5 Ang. 6489.81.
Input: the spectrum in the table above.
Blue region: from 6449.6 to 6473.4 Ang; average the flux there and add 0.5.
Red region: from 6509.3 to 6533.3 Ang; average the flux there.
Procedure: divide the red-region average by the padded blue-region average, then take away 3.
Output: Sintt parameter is -2.110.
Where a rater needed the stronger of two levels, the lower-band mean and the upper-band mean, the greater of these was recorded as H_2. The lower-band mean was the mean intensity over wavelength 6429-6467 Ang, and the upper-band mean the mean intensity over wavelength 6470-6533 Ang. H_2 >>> 5.08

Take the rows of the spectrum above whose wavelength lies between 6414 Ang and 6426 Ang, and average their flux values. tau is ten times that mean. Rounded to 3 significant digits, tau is 49.1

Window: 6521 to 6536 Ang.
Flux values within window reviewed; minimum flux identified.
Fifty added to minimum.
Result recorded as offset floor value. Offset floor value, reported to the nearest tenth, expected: 54.4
